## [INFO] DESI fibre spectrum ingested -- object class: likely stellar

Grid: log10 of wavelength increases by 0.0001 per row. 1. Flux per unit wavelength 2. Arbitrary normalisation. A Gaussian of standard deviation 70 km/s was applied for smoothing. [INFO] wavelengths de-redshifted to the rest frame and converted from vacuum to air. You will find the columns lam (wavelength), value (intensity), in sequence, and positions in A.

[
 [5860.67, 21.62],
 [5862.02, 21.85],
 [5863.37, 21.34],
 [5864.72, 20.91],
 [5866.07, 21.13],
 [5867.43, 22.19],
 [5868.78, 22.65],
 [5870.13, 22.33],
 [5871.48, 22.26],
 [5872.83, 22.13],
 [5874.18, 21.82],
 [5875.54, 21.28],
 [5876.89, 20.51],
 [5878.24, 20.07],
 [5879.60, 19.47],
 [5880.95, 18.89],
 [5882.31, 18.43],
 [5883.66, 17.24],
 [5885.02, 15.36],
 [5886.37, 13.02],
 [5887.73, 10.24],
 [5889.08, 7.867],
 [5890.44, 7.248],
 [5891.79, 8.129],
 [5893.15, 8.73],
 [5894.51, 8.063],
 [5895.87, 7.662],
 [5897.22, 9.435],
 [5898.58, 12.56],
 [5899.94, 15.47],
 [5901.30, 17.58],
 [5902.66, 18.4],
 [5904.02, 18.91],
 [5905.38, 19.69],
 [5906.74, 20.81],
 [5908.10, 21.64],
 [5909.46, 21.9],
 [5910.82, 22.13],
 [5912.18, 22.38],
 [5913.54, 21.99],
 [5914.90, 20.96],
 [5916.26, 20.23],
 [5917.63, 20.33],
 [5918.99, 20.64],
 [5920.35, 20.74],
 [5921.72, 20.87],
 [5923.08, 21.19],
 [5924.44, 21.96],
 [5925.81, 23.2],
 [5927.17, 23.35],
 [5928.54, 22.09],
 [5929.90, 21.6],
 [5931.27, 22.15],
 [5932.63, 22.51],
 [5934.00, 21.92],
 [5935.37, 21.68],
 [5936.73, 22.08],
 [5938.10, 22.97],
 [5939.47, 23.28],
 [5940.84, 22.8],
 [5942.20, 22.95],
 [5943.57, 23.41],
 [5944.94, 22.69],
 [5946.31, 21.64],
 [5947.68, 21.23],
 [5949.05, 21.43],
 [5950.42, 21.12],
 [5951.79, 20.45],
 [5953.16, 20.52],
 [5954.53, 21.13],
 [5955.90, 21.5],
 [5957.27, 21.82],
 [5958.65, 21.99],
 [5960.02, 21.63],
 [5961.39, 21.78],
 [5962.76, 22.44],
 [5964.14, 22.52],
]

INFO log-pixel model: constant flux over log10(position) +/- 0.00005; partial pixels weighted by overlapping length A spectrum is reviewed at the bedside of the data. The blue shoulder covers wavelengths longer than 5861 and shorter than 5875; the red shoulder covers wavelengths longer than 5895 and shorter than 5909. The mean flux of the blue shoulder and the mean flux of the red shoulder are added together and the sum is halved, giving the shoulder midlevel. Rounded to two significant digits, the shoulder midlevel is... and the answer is 19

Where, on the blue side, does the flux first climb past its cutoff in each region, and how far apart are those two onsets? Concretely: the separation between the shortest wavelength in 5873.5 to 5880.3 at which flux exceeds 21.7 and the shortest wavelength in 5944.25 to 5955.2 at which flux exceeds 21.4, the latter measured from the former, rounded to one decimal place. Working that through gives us 70.8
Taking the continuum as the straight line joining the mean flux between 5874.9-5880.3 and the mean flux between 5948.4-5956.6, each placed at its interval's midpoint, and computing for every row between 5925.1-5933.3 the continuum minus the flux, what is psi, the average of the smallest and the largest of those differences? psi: -1.7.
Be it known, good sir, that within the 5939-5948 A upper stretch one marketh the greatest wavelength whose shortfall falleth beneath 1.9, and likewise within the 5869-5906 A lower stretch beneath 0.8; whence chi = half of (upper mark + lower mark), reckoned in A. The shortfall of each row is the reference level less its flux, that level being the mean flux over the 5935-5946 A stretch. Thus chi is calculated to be 5910.3 A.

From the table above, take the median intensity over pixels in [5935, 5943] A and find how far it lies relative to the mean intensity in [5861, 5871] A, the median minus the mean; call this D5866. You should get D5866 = 1.1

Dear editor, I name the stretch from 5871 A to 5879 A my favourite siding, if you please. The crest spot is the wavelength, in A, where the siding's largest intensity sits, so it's 5871.48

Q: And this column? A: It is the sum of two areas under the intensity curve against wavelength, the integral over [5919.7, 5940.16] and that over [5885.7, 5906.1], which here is 701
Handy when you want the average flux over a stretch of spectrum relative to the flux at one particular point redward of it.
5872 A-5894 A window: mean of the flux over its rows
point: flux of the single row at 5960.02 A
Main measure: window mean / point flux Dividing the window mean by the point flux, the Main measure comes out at 0.72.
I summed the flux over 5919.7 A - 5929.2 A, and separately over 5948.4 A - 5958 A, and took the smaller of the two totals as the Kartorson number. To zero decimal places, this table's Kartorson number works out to 148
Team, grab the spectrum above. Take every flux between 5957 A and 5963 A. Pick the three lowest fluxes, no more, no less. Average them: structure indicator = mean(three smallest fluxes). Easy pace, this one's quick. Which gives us 21.7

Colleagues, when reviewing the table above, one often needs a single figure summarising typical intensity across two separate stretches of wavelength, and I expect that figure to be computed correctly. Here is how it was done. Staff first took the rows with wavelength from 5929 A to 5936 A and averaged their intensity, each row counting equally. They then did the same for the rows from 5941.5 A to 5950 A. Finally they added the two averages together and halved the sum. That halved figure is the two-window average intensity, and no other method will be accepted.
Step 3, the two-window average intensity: 22.1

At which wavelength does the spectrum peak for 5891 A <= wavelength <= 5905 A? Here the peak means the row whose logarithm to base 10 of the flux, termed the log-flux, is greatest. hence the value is 5904.02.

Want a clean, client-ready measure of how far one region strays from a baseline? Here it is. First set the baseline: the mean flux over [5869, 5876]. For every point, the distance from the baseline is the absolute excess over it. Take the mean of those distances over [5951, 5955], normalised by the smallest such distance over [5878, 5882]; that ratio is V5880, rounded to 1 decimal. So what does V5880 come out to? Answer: 0.7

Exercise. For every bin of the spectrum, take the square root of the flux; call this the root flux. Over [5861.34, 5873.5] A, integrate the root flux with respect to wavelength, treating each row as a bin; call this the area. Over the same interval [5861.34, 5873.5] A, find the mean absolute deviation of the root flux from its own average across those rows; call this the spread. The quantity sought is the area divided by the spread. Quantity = 1069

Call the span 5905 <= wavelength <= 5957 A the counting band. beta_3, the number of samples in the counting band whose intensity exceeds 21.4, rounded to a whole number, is 24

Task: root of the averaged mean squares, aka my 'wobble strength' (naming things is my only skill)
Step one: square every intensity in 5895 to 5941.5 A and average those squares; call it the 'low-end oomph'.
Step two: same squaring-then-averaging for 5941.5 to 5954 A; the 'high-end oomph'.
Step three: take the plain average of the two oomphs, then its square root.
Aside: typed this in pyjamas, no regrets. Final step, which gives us 21.1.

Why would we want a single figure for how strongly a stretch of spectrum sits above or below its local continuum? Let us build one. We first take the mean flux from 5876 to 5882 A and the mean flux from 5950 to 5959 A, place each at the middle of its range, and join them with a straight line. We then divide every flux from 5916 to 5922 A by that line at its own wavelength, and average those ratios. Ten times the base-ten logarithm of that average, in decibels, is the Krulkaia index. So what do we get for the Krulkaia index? 0.01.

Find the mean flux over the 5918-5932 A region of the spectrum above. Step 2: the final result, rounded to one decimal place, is 21.8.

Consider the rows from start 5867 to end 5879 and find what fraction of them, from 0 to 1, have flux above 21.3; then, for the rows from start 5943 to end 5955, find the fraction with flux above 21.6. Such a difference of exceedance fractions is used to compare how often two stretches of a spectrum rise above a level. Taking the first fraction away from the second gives -0.33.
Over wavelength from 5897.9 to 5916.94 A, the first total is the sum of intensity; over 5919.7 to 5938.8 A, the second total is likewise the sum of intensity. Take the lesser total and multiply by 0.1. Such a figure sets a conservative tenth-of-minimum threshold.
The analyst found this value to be 27.5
